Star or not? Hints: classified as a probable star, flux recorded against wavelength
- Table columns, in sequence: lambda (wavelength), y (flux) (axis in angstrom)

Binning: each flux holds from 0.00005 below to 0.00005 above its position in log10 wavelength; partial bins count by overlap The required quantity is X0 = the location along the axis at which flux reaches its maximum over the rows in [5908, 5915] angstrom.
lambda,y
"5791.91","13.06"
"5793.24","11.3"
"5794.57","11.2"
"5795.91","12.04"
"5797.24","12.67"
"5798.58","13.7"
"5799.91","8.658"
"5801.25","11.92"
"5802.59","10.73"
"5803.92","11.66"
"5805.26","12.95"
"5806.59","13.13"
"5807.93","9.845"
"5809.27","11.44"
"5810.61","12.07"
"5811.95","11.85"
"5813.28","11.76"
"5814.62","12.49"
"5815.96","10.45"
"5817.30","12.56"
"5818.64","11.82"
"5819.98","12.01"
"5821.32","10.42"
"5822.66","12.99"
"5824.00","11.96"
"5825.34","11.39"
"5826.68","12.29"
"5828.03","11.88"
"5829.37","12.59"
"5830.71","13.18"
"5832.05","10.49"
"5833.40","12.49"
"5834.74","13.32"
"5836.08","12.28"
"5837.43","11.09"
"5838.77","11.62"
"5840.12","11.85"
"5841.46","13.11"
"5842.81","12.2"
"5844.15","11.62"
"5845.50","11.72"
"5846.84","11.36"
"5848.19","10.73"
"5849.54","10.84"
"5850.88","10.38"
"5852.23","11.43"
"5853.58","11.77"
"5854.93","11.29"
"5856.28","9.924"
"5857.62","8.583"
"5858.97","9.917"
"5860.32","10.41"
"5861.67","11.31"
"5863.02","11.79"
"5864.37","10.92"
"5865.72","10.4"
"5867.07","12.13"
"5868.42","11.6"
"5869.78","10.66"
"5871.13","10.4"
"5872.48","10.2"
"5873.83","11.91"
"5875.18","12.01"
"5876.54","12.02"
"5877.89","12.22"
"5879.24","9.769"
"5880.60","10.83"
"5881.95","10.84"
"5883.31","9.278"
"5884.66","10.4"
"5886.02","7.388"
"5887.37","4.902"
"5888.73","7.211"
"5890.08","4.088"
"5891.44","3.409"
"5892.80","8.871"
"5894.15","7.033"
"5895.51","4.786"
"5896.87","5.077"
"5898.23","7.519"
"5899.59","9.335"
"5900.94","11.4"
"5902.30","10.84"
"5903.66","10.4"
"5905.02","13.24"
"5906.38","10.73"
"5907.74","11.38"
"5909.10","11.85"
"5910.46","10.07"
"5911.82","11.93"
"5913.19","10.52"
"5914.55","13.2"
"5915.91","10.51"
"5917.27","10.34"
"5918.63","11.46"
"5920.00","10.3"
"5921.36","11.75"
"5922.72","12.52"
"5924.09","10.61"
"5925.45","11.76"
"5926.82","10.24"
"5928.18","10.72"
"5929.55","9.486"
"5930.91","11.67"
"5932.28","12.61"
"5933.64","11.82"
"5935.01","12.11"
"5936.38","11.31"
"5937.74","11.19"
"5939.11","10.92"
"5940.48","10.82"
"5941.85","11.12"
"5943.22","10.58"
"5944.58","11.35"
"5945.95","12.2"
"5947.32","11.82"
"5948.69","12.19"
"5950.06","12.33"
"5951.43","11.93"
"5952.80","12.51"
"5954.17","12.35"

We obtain 5914.55 angstrom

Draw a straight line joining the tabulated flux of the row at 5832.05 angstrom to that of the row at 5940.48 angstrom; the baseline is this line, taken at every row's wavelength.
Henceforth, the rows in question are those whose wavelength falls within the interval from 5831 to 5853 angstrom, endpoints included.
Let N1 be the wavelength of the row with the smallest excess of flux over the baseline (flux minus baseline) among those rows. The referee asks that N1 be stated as 5850.88 angstrom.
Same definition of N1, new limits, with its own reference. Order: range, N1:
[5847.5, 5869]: 5857.62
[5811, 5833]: 5821.32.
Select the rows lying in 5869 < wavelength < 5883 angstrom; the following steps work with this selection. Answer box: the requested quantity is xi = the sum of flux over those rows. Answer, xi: 111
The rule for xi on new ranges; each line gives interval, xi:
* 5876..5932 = 402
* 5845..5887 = 334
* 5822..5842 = 183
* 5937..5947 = 78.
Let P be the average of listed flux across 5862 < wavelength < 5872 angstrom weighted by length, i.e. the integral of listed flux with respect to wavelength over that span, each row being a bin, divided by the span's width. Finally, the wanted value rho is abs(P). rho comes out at 11.1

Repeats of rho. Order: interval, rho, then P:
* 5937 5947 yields 11.2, 11.2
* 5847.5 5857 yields 10.9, 10.9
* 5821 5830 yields 12.0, 12.0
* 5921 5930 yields 11.0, 11.0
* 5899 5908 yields 11.1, 11.1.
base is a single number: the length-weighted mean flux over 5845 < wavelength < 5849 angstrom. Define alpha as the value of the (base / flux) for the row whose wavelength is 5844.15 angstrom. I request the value 0.97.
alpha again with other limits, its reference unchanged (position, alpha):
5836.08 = 0.91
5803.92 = 0.96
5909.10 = 0.95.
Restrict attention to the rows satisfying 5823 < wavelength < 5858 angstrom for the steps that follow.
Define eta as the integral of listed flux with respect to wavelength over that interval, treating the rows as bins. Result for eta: 407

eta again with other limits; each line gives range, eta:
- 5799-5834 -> 411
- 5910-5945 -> 392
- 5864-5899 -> 317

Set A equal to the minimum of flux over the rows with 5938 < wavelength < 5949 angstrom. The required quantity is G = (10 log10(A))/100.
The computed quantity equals 0.102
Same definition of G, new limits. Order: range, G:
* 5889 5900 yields 0.053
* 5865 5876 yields 0.101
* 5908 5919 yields 0.100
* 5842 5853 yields 0.102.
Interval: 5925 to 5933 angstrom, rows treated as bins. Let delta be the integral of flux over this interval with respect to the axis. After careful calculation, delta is 89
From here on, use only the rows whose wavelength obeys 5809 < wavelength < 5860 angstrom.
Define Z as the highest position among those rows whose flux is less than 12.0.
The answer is 5858.97 angstrom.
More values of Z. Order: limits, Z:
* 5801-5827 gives 5825.34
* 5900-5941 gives 5940.48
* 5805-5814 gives 5813.28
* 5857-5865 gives 5864.37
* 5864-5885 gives 5884.66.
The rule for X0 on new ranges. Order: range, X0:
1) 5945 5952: 5950.06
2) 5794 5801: 5798.58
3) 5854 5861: 5854.93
